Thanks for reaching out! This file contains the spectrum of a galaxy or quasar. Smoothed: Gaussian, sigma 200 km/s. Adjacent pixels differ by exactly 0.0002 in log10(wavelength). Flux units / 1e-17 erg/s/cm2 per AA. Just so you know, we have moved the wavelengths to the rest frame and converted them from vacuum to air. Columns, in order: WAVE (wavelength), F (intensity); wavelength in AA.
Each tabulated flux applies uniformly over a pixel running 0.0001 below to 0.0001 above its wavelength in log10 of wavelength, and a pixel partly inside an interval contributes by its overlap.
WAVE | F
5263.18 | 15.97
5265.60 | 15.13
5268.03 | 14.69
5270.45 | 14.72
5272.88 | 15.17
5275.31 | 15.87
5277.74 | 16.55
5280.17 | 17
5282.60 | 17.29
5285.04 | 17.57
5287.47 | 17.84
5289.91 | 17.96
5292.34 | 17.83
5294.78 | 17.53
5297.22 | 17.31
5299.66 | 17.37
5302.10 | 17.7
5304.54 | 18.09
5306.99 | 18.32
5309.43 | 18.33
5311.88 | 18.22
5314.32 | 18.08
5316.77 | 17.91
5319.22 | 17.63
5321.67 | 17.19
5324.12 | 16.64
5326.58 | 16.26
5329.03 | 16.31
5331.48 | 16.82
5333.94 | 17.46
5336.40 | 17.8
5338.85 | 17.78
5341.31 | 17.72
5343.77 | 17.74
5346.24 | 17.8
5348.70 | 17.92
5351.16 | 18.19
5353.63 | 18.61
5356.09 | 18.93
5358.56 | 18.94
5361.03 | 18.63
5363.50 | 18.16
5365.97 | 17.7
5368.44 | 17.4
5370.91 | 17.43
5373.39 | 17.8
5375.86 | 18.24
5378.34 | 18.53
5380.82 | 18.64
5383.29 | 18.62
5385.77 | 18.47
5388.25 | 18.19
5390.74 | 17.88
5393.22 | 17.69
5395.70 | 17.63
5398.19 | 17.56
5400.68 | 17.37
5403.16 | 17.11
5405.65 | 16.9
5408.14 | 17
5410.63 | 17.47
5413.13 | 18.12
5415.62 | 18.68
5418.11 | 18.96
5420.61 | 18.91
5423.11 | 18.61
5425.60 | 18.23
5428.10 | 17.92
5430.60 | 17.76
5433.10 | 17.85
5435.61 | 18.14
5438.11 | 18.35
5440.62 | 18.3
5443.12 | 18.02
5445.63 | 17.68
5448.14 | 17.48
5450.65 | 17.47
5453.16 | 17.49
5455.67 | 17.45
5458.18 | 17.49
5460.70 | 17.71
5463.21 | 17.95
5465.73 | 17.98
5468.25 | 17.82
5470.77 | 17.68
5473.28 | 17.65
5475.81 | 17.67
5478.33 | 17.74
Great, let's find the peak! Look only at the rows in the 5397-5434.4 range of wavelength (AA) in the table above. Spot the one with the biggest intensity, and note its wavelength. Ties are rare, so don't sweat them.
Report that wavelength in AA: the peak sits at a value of 5418.11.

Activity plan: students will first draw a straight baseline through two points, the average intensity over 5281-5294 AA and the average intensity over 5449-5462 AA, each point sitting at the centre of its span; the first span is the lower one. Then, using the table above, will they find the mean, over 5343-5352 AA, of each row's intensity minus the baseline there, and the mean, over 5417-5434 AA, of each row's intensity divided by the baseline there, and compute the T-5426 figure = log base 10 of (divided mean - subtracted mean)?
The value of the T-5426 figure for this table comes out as -0.12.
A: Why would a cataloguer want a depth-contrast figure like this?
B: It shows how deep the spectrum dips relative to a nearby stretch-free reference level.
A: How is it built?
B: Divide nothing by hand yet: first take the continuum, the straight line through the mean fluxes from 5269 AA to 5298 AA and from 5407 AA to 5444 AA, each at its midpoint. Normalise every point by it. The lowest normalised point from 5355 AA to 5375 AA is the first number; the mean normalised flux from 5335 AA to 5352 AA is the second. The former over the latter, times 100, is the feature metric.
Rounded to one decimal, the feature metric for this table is 96.3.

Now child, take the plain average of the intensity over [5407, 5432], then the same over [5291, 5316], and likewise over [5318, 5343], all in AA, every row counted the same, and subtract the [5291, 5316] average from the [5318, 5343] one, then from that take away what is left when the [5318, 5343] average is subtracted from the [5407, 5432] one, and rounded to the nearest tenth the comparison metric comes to -1.7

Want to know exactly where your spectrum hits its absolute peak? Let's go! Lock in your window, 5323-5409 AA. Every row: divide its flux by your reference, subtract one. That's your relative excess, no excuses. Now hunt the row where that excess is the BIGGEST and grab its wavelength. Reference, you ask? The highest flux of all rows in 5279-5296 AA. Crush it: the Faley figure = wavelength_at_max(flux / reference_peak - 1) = 5358.56 AA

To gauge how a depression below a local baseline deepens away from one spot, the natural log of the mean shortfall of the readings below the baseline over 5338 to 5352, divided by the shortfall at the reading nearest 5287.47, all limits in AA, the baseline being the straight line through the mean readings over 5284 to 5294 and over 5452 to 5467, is 0.9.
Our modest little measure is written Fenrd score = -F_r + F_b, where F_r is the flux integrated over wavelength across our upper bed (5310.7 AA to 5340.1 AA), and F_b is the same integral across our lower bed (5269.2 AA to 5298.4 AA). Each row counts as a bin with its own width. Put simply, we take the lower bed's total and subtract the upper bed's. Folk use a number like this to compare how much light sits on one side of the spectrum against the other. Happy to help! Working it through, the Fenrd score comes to -17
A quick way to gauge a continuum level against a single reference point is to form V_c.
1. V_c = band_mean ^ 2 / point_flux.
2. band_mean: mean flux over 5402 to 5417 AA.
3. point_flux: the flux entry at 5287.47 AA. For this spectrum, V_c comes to 17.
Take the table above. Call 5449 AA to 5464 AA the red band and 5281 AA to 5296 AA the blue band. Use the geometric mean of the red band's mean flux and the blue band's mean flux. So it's 17.6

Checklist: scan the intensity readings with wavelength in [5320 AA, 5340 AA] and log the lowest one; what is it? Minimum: 16.26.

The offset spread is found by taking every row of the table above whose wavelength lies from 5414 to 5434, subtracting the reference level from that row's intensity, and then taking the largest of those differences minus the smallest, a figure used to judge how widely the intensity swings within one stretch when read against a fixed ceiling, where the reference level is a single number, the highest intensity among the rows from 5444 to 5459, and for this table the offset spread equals 1.2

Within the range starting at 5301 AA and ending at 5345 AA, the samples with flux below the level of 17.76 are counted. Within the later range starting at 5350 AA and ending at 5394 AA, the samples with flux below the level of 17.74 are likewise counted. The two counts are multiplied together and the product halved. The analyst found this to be 20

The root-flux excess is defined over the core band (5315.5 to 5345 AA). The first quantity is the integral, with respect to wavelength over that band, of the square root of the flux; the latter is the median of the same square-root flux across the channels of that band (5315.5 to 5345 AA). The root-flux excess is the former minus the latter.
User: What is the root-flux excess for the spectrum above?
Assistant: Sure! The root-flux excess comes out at 118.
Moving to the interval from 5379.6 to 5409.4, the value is 121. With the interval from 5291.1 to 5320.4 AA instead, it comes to 120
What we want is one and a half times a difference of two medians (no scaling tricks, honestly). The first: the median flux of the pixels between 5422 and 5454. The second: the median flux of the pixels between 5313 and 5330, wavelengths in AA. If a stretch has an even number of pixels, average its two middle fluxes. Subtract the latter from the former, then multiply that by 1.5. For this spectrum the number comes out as 1.1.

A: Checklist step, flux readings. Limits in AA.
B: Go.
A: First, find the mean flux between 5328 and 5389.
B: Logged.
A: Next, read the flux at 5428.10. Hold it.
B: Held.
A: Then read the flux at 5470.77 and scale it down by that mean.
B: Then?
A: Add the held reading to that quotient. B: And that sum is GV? 18.9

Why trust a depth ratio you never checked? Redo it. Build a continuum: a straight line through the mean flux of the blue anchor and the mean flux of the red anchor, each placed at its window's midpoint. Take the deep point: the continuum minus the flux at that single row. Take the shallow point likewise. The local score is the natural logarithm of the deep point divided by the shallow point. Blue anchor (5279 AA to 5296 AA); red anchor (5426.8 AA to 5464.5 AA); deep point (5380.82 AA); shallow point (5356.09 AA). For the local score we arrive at -0.3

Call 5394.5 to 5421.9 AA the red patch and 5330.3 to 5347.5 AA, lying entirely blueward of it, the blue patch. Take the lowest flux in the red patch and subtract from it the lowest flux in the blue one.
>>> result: 0.1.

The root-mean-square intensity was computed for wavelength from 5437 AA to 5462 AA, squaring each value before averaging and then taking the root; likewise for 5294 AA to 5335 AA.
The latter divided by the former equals 0.986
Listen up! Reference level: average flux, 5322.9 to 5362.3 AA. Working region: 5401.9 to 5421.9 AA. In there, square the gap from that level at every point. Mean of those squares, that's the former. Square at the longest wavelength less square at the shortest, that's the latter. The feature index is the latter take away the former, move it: 0.33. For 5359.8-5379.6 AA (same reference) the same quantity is -0.44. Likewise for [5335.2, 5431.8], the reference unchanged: -0.40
